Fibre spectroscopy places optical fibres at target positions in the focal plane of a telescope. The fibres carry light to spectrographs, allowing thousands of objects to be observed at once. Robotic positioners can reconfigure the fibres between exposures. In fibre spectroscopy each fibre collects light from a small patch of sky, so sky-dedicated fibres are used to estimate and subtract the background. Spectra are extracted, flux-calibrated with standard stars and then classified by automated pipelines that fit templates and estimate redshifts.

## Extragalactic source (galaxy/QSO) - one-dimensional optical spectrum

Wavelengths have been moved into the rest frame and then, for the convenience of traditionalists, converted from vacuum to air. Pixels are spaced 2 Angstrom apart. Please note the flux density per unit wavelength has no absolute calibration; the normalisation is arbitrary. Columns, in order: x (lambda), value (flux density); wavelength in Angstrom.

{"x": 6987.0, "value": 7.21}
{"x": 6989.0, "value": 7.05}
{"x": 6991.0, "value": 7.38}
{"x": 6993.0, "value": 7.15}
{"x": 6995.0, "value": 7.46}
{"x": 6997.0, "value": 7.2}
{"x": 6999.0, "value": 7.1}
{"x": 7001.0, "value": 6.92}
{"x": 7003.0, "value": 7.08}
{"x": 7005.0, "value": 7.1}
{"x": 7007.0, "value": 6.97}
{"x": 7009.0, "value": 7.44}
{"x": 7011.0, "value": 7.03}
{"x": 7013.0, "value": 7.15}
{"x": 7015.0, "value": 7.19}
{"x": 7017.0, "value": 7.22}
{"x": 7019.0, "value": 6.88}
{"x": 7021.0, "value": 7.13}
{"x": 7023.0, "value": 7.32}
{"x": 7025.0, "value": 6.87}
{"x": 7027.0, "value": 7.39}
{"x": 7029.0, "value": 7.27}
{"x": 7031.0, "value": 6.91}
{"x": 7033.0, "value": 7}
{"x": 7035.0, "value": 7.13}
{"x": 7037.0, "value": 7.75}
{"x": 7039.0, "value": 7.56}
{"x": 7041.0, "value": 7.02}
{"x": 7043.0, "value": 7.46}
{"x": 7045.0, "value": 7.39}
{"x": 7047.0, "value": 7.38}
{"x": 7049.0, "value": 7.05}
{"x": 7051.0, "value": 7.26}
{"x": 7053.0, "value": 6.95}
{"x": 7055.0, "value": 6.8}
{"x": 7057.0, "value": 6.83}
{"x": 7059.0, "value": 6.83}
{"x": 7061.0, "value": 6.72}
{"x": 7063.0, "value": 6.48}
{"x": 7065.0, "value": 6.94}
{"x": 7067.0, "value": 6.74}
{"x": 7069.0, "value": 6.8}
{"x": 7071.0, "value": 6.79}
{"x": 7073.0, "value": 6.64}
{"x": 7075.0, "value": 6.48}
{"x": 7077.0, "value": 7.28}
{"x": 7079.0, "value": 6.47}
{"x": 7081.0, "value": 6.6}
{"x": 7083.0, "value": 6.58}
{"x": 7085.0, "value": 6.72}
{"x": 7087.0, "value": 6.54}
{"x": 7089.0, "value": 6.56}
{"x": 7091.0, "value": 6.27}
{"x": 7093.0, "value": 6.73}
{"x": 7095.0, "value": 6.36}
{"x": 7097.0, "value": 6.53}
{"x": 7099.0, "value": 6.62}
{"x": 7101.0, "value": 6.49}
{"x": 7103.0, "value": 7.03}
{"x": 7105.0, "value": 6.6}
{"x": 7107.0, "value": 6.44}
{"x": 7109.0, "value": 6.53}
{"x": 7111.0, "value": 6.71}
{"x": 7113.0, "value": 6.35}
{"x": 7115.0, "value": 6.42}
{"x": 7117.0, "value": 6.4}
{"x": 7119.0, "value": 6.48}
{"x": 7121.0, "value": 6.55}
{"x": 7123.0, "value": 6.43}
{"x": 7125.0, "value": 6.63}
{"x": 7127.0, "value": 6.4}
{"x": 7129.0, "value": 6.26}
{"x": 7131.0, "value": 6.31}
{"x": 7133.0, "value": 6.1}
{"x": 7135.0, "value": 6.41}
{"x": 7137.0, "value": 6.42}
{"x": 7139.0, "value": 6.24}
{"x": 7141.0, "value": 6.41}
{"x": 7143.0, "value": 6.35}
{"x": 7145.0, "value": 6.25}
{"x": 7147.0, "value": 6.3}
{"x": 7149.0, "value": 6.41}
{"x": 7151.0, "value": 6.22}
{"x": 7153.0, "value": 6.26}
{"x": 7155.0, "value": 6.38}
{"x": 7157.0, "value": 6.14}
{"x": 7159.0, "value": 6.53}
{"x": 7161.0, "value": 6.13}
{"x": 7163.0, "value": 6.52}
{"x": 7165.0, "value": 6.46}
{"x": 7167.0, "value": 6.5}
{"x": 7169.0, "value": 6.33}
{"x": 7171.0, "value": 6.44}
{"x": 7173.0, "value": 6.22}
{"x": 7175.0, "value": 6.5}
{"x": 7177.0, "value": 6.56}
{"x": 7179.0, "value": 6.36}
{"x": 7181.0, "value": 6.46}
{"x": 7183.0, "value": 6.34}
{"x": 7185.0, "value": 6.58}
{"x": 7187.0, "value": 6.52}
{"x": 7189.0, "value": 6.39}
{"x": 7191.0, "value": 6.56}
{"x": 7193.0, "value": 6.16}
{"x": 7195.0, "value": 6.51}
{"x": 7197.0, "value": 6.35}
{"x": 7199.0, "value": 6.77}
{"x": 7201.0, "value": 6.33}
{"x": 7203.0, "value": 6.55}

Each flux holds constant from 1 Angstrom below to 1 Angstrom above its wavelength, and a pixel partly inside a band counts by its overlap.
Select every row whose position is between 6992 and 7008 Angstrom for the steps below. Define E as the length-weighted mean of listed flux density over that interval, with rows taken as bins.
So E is 7.1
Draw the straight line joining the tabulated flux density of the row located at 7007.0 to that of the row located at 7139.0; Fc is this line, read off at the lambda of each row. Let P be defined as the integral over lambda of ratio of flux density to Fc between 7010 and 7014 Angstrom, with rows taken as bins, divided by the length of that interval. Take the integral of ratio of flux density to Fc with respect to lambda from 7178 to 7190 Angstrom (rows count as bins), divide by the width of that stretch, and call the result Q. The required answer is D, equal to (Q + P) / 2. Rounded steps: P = 1.02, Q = 1.08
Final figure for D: 1.05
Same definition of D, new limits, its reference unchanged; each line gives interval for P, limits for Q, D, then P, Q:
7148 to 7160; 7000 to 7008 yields 1.02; 1.03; 1.00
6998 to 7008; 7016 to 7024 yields 1.02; 1.01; 1.03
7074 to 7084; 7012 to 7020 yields 1.02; 1.02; 1.03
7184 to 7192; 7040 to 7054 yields 1.08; 1.09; 1.07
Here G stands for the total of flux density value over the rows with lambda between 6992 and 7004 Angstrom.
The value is 43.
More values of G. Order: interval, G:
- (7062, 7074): 40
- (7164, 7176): 38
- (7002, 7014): 43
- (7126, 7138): 38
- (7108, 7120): 39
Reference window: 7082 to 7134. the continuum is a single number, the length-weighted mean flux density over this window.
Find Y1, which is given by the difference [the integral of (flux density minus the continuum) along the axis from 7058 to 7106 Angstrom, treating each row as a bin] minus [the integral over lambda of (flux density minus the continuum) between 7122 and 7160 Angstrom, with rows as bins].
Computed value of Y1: 14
